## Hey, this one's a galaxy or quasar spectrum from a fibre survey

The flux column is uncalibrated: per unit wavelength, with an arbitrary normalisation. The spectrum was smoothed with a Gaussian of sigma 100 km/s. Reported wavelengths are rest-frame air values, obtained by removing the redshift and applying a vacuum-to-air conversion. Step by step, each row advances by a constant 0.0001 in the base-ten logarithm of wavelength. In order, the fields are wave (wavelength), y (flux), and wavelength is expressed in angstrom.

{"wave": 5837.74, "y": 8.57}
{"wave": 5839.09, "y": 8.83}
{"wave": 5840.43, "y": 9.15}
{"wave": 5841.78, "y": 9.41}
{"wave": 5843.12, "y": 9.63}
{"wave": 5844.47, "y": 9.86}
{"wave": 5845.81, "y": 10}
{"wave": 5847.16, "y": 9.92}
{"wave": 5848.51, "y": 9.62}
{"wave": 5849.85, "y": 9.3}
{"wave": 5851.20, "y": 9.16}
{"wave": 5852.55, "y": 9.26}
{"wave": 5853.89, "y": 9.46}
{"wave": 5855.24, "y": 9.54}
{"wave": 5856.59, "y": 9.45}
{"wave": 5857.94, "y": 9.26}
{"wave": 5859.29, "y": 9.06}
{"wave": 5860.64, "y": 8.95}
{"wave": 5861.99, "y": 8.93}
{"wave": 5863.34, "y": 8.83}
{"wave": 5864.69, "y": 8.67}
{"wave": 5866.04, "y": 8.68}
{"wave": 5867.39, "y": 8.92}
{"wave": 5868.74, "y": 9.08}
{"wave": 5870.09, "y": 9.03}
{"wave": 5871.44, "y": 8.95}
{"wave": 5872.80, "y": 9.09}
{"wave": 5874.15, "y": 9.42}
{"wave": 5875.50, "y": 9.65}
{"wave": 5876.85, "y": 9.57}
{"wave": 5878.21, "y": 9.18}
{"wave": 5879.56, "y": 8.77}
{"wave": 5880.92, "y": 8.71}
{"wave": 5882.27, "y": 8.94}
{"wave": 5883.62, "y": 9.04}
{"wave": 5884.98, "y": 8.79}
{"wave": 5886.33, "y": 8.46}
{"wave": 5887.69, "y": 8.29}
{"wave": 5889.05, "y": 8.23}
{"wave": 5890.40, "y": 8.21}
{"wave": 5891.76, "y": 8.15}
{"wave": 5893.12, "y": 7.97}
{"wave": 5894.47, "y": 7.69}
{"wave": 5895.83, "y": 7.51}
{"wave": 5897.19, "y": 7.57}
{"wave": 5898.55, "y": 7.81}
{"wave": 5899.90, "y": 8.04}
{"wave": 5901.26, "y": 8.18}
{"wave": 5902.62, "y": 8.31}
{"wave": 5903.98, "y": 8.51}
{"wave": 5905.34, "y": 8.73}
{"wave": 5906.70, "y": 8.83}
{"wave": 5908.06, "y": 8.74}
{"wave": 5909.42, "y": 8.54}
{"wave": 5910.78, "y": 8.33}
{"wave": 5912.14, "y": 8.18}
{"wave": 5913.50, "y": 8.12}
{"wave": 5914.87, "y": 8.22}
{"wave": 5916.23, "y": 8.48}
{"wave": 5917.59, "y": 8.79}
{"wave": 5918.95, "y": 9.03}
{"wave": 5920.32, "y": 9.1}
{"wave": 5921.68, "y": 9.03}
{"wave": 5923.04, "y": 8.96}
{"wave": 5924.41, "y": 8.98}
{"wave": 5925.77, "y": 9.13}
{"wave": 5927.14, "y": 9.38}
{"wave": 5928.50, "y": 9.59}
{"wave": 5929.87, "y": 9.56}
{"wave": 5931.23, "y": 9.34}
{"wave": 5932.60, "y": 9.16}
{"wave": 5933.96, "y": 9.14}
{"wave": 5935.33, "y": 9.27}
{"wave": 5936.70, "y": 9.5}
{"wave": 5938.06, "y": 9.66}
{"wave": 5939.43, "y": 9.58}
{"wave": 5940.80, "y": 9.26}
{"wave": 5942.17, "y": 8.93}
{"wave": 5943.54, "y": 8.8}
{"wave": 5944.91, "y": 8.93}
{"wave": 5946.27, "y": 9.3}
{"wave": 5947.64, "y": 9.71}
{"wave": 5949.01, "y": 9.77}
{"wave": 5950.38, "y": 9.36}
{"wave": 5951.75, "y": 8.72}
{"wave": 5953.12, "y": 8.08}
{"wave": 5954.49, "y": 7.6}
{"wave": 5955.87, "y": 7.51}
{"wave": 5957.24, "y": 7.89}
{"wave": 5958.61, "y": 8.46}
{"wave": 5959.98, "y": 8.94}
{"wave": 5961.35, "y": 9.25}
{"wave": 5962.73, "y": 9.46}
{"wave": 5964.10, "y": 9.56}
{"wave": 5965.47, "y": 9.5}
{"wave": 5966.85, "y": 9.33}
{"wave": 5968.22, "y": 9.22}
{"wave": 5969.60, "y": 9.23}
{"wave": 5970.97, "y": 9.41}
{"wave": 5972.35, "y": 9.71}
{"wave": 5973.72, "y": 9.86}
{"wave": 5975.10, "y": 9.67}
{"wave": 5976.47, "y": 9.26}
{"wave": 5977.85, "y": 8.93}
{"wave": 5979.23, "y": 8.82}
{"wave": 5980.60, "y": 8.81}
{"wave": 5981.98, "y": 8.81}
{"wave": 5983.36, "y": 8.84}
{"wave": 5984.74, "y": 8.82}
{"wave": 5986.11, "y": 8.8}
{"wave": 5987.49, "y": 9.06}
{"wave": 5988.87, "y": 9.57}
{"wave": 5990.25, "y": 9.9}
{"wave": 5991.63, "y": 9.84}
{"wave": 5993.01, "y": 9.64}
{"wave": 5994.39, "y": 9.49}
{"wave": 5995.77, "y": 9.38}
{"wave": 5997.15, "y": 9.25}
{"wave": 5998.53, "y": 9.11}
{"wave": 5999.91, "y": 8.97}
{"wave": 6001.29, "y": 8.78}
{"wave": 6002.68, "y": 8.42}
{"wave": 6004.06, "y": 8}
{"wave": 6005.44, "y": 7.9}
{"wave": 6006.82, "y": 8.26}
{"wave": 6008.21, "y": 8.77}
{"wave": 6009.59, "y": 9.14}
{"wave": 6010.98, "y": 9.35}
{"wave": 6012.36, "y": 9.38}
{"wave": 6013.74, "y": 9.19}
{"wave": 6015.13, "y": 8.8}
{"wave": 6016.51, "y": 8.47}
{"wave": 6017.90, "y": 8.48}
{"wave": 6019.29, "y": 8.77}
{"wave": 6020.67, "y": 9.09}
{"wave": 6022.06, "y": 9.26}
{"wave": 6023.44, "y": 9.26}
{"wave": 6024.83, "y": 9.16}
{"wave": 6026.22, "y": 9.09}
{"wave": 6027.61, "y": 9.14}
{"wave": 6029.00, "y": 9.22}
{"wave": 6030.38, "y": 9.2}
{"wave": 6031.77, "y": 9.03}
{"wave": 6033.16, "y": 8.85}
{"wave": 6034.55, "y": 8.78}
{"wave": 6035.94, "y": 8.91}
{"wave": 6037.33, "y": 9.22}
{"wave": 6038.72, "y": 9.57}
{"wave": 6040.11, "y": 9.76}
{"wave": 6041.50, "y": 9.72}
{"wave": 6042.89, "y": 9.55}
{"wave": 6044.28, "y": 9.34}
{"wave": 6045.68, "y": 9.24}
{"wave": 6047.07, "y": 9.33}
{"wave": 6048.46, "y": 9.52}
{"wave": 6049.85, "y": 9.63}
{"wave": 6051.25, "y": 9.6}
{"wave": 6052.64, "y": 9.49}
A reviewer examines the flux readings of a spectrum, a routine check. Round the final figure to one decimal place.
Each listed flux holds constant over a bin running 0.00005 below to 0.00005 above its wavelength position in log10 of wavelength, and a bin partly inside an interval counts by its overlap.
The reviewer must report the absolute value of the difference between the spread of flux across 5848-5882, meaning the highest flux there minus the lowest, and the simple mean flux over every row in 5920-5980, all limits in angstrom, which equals 8.2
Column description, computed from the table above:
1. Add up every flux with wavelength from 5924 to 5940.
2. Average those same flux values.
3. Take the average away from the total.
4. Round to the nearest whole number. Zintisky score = 103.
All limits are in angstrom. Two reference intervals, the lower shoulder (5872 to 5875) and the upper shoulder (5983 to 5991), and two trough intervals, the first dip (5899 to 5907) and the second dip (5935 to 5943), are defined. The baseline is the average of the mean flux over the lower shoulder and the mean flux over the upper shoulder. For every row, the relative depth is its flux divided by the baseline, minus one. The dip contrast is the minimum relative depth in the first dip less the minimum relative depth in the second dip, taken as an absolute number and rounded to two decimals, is 0.10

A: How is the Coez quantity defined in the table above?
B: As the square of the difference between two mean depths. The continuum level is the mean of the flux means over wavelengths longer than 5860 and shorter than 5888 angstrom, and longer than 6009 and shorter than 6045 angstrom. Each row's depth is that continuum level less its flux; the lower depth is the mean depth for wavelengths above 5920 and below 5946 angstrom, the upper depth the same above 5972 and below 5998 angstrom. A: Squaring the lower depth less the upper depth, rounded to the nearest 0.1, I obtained 0.0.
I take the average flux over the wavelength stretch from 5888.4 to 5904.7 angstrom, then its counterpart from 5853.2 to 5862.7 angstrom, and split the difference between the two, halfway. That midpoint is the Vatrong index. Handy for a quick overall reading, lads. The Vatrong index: 8.6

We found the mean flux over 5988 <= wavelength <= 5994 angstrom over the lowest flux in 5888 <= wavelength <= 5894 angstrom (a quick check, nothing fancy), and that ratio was 1.22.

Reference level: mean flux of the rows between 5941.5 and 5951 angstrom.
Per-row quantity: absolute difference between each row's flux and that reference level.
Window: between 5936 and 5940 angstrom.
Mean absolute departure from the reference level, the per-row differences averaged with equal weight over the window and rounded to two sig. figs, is 0.32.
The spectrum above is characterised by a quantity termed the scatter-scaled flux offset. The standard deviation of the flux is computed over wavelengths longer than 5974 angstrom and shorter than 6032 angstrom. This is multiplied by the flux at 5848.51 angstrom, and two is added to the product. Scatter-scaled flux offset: 6.2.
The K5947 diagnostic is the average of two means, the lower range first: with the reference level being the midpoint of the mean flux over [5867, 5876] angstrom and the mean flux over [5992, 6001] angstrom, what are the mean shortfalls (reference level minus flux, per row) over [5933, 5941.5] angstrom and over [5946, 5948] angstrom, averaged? -0.22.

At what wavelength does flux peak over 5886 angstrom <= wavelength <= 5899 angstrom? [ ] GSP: 5886.33 angstrom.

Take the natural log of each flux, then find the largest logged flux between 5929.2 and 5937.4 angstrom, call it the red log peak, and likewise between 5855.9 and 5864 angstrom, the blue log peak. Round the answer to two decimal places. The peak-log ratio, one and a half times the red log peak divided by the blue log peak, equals 1.51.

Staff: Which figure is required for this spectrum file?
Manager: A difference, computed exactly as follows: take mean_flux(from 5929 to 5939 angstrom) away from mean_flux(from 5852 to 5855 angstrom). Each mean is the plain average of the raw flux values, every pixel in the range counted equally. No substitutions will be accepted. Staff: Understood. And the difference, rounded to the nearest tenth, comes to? 0.0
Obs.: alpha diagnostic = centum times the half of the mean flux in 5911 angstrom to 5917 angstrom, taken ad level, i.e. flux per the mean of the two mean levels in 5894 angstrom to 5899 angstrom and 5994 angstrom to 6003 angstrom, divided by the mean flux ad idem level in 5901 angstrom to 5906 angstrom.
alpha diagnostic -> 49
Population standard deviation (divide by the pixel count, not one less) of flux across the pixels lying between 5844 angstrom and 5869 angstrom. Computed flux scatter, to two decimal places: 0.39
